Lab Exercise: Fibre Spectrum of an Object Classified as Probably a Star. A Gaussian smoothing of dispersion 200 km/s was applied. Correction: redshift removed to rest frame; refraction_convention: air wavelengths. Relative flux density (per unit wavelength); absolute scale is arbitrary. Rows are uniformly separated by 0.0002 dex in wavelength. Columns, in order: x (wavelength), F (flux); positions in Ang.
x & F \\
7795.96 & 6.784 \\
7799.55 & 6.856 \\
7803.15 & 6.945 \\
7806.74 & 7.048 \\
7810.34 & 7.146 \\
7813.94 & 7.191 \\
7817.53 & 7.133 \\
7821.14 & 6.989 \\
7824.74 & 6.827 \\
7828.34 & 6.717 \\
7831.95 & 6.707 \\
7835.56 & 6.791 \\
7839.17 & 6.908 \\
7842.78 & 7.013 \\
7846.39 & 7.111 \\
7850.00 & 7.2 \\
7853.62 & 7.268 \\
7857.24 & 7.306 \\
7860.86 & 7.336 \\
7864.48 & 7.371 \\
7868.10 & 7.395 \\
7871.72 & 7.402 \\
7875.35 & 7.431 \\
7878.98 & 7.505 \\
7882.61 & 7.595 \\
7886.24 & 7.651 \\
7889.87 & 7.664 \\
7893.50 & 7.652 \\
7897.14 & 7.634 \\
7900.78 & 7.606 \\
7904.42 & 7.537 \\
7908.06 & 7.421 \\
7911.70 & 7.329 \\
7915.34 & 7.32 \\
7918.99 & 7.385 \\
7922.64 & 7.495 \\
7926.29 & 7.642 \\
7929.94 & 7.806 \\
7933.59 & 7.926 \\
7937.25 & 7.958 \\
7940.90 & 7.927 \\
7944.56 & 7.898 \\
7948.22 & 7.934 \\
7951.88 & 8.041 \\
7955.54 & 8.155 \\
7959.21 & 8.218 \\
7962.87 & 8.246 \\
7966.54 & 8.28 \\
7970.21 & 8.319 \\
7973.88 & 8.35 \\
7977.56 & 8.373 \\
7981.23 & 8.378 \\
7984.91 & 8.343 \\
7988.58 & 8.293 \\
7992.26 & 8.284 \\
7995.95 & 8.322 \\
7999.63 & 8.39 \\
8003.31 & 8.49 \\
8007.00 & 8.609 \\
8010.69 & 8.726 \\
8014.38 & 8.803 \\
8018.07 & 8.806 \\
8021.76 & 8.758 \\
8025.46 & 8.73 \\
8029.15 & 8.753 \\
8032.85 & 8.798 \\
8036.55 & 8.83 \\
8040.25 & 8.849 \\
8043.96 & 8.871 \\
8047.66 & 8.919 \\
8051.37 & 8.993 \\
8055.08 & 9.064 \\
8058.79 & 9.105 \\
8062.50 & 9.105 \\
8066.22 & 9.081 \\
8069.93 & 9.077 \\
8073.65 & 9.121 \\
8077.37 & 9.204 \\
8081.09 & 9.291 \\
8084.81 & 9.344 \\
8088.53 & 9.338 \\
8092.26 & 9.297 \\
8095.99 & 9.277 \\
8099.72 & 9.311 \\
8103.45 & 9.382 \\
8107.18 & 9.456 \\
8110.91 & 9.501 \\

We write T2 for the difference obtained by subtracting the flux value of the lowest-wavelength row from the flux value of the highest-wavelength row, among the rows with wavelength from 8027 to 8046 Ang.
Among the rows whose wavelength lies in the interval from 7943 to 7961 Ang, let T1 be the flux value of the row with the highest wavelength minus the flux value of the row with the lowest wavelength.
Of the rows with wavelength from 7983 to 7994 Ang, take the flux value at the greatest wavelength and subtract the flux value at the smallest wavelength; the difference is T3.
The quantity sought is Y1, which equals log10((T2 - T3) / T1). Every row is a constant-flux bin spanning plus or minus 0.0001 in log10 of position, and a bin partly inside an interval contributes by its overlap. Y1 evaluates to -0.3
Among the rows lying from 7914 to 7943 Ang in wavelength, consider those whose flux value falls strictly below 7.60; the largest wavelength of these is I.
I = 7922.64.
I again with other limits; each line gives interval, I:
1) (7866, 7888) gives 7882.61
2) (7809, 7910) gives 7908.06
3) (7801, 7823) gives 7821.14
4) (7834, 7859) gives 7857.24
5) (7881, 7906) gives 7904.42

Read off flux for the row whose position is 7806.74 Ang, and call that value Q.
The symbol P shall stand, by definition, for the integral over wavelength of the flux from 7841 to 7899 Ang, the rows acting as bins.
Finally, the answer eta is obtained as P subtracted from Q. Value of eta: -423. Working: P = 430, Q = 7.048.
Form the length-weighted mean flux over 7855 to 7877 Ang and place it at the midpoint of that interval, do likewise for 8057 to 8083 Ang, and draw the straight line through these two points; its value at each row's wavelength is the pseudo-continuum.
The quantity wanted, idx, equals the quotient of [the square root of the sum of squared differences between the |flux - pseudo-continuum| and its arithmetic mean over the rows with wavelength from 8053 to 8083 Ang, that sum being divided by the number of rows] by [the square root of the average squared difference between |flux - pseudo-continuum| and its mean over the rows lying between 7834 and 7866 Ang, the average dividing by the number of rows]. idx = 0.2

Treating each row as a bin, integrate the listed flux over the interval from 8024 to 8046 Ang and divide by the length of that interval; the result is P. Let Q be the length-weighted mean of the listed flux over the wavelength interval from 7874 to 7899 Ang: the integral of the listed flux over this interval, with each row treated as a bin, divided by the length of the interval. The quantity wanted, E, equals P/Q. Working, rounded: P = 8.81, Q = 7.6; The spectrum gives 1.16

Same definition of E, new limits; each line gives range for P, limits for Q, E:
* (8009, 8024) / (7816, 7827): 1.26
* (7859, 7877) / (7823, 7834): 1.09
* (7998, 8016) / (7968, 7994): 1.03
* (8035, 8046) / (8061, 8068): 0.97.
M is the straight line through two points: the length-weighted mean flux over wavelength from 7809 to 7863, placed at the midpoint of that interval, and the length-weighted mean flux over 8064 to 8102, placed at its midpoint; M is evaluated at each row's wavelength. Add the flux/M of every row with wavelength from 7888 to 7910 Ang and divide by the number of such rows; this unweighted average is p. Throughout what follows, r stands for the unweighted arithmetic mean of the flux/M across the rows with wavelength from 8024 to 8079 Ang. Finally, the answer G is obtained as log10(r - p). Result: -2.5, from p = 0.998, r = 1.00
